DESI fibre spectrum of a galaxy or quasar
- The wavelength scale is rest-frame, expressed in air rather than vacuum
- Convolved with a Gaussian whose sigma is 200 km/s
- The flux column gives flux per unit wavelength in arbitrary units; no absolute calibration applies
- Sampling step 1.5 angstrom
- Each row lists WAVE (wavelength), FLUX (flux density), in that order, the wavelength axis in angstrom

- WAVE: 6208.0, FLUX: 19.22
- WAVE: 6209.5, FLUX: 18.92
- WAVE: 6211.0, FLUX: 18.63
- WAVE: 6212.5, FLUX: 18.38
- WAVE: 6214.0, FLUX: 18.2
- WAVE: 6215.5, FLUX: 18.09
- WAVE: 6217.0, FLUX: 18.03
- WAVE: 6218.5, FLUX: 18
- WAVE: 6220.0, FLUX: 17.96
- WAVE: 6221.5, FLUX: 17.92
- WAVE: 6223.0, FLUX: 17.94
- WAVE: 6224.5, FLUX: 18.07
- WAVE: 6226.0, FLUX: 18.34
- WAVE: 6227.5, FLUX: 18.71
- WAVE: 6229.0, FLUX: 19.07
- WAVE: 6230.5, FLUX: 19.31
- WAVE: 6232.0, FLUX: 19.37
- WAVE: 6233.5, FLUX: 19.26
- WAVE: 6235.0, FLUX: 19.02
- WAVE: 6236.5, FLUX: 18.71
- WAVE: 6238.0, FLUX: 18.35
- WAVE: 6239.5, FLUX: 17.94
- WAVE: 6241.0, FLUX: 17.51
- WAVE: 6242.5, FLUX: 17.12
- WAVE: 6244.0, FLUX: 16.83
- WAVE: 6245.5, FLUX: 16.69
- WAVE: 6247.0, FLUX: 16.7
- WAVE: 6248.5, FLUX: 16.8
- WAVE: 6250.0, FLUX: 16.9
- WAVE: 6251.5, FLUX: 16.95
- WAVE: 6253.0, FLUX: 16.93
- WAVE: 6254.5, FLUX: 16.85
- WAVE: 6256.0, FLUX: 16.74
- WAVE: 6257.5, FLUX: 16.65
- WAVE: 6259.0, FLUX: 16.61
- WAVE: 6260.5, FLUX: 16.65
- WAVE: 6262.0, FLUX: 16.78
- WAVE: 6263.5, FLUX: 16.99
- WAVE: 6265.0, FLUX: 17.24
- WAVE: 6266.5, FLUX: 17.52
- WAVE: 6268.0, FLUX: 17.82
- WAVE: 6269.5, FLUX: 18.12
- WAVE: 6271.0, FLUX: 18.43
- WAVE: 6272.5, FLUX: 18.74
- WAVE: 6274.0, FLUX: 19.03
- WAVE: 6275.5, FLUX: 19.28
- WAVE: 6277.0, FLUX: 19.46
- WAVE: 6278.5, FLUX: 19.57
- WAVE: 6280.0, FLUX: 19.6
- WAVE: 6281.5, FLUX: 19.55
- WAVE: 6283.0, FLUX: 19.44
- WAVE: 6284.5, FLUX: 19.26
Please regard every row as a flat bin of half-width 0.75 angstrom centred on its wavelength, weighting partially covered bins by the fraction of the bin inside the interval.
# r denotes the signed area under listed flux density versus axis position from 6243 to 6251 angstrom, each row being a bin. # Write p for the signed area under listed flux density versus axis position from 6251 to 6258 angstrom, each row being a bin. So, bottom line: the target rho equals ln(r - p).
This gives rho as 2.81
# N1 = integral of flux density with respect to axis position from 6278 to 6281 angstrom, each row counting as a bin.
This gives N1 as 59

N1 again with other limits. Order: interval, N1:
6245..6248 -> 50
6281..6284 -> 58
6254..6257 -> 50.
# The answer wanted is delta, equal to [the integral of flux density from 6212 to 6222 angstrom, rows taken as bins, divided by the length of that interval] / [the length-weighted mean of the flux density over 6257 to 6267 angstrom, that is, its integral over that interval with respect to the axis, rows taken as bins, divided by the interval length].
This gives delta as 1.07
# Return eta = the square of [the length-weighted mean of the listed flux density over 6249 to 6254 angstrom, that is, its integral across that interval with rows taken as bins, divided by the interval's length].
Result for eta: 286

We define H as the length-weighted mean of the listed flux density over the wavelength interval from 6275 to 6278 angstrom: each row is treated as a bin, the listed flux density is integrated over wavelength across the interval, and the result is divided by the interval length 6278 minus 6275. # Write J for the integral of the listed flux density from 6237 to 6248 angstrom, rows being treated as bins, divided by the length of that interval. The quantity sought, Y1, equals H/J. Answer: 1.12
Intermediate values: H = 19.4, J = 17.3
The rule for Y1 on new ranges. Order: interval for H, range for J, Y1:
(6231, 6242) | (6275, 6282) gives 0.95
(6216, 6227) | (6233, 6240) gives 0.97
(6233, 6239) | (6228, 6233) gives 0.98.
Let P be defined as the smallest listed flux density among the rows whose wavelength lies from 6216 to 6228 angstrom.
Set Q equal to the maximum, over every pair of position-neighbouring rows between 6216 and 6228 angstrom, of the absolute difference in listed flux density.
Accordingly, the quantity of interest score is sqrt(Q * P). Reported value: 2.6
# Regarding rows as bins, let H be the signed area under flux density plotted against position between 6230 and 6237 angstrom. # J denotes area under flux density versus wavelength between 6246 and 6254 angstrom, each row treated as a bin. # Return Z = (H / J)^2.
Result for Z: 1.0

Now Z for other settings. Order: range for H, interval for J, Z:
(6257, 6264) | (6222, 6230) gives 0.6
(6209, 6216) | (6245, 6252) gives 1.2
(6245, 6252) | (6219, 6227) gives 0.7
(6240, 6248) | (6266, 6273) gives 1.1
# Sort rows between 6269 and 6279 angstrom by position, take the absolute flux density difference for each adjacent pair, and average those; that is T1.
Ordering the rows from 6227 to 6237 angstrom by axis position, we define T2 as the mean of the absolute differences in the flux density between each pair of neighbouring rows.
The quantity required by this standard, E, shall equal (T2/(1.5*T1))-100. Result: -99.4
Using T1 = 0.24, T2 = 0.22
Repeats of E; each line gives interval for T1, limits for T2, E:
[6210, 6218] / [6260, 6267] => -99.0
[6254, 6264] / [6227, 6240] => -98.3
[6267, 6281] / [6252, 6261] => -99.8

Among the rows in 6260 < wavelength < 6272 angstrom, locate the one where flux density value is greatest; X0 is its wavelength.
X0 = 6271.0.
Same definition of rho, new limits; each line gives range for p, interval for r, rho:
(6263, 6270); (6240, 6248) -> 2.58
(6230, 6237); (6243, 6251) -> -0.92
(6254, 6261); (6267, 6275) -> 3.42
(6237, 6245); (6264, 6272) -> 0.77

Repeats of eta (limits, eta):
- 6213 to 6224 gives 325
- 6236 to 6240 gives 336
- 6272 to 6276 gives 362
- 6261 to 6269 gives 299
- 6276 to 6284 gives 381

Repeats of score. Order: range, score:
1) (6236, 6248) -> 2.7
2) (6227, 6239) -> 2.6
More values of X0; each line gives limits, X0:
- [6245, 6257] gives 6251.5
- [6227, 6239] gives 6232.0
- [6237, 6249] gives 6238.0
